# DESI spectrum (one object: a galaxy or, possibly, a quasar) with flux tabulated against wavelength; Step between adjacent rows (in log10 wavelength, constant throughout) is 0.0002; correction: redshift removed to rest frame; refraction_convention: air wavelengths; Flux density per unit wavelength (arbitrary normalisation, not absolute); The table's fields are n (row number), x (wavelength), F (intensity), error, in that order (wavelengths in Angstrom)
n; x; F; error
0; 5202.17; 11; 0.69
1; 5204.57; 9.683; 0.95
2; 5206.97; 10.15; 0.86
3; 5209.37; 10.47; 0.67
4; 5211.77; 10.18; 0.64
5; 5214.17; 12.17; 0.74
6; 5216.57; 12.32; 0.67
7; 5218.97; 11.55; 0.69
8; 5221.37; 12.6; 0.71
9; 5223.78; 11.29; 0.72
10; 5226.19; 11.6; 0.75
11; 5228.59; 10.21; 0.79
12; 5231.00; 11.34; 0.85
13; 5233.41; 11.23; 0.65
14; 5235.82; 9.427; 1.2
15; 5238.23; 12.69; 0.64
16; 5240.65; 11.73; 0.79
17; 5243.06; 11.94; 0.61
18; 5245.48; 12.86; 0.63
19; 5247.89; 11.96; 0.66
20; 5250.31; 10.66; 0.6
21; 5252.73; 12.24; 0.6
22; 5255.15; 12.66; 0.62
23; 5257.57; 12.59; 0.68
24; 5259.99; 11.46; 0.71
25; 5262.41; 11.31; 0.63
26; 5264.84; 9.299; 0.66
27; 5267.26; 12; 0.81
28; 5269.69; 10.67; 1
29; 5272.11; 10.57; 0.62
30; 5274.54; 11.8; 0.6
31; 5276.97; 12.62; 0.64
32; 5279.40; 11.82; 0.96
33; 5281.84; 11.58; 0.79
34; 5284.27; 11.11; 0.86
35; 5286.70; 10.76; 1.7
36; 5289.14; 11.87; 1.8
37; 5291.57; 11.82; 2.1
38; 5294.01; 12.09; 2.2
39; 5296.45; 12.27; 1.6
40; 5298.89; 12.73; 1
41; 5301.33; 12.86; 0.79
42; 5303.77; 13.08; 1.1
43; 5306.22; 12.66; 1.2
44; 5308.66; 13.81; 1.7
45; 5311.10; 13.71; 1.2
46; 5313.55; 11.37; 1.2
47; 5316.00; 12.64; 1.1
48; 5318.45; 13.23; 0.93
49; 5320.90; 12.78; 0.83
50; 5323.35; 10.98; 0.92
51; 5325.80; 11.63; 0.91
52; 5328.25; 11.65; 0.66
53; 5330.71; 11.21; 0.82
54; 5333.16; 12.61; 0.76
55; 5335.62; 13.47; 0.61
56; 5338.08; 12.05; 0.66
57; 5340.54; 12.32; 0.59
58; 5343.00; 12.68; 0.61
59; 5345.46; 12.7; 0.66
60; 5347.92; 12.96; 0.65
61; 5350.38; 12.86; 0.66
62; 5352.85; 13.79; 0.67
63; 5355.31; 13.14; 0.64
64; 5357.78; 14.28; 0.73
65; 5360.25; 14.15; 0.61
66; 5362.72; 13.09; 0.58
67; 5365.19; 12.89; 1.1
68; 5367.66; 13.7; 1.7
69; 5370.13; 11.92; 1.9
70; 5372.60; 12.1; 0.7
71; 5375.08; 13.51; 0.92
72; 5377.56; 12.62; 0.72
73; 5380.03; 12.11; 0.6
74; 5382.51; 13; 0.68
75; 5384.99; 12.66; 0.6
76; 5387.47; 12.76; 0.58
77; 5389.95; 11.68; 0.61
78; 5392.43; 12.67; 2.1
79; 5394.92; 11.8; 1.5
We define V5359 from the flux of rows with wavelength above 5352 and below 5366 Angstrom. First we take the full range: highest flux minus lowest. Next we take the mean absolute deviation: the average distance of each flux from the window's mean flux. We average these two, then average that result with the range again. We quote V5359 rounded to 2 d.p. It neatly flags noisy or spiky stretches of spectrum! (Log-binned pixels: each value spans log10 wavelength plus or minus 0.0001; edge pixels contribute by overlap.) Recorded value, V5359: 1.17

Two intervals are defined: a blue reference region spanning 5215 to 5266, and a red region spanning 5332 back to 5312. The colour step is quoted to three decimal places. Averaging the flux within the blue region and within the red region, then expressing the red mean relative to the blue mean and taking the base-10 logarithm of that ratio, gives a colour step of 0.014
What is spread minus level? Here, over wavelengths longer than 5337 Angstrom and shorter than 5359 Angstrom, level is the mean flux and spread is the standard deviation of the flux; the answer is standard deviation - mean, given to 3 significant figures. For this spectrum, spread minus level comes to -12.3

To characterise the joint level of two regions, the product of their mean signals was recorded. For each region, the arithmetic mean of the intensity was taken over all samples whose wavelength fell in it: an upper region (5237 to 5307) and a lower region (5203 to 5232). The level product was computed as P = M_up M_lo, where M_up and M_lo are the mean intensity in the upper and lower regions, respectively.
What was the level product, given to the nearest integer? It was 132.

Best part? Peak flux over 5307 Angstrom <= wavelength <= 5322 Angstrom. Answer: 13.81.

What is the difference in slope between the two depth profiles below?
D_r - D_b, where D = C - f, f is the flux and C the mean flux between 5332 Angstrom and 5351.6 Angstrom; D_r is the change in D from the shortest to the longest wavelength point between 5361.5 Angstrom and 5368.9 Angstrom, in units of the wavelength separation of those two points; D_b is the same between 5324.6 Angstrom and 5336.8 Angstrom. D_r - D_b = 0.1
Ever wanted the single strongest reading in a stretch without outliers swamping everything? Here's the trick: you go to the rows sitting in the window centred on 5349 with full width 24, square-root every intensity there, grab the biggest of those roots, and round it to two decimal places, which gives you 3.78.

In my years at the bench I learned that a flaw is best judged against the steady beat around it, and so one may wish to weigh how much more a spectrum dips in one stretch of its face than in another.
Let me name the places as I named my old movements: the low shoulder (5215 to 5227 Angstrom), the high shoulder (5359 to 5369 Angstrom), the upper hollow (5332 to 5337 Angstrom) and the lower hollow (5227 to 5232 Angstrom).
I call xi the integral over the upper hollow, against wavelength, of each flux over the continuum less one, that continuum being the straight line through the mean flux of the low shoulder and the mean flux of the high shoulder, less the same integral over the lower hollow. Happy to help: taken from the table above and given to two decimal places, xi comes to 0.45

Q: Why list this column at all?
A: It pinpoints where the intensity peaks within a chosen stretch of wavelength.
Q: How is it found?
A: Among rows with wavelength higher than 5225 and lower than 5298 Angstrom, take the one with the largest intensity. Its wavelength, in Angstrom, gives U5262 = 5245.48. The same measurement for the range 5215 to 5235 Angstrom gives 5221.37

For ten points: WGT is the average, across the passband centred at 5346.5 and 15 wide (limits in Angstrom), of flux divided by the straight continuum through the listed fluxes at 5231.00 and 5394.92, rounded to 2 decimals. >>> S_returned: 1.10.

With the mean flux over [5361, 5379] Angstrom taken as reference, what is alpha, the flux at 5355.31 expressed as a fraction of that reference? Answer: 1.02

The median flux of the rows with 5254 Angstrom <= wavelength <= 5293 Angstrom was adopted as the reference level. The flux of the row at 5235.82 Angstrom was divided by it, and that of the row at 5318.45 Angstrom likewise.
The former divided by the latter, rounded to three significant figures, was 0.713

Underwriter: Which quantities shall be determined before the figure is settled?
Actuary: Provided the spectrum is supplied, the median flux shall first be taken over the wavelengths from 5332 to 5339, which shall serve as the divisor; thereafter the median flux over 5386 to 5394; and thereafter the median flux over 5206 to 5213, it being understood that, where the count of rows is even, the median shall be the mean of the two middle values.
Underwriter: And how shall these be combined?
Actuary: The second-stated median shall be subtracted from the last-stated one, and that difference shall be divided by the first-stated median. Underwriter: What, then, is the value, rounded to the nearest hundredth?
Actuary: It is -0.20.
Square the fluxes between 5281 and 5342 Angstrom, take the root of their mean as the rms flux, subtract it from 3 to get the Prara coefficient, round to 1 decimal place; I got -9.3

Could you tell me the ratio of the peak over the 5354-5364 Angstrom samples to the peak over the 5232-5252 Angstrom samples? 1.11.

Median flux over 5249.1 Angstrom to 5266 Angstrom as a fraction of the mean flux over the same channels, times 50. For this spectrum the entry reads 50.0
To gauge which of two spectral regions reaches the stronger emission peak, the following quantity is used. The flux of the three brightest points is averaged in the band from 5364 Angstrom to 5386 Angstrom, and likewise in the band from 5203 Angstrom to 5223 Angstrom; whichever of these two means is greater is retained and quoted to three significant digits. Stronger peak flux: 13.4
